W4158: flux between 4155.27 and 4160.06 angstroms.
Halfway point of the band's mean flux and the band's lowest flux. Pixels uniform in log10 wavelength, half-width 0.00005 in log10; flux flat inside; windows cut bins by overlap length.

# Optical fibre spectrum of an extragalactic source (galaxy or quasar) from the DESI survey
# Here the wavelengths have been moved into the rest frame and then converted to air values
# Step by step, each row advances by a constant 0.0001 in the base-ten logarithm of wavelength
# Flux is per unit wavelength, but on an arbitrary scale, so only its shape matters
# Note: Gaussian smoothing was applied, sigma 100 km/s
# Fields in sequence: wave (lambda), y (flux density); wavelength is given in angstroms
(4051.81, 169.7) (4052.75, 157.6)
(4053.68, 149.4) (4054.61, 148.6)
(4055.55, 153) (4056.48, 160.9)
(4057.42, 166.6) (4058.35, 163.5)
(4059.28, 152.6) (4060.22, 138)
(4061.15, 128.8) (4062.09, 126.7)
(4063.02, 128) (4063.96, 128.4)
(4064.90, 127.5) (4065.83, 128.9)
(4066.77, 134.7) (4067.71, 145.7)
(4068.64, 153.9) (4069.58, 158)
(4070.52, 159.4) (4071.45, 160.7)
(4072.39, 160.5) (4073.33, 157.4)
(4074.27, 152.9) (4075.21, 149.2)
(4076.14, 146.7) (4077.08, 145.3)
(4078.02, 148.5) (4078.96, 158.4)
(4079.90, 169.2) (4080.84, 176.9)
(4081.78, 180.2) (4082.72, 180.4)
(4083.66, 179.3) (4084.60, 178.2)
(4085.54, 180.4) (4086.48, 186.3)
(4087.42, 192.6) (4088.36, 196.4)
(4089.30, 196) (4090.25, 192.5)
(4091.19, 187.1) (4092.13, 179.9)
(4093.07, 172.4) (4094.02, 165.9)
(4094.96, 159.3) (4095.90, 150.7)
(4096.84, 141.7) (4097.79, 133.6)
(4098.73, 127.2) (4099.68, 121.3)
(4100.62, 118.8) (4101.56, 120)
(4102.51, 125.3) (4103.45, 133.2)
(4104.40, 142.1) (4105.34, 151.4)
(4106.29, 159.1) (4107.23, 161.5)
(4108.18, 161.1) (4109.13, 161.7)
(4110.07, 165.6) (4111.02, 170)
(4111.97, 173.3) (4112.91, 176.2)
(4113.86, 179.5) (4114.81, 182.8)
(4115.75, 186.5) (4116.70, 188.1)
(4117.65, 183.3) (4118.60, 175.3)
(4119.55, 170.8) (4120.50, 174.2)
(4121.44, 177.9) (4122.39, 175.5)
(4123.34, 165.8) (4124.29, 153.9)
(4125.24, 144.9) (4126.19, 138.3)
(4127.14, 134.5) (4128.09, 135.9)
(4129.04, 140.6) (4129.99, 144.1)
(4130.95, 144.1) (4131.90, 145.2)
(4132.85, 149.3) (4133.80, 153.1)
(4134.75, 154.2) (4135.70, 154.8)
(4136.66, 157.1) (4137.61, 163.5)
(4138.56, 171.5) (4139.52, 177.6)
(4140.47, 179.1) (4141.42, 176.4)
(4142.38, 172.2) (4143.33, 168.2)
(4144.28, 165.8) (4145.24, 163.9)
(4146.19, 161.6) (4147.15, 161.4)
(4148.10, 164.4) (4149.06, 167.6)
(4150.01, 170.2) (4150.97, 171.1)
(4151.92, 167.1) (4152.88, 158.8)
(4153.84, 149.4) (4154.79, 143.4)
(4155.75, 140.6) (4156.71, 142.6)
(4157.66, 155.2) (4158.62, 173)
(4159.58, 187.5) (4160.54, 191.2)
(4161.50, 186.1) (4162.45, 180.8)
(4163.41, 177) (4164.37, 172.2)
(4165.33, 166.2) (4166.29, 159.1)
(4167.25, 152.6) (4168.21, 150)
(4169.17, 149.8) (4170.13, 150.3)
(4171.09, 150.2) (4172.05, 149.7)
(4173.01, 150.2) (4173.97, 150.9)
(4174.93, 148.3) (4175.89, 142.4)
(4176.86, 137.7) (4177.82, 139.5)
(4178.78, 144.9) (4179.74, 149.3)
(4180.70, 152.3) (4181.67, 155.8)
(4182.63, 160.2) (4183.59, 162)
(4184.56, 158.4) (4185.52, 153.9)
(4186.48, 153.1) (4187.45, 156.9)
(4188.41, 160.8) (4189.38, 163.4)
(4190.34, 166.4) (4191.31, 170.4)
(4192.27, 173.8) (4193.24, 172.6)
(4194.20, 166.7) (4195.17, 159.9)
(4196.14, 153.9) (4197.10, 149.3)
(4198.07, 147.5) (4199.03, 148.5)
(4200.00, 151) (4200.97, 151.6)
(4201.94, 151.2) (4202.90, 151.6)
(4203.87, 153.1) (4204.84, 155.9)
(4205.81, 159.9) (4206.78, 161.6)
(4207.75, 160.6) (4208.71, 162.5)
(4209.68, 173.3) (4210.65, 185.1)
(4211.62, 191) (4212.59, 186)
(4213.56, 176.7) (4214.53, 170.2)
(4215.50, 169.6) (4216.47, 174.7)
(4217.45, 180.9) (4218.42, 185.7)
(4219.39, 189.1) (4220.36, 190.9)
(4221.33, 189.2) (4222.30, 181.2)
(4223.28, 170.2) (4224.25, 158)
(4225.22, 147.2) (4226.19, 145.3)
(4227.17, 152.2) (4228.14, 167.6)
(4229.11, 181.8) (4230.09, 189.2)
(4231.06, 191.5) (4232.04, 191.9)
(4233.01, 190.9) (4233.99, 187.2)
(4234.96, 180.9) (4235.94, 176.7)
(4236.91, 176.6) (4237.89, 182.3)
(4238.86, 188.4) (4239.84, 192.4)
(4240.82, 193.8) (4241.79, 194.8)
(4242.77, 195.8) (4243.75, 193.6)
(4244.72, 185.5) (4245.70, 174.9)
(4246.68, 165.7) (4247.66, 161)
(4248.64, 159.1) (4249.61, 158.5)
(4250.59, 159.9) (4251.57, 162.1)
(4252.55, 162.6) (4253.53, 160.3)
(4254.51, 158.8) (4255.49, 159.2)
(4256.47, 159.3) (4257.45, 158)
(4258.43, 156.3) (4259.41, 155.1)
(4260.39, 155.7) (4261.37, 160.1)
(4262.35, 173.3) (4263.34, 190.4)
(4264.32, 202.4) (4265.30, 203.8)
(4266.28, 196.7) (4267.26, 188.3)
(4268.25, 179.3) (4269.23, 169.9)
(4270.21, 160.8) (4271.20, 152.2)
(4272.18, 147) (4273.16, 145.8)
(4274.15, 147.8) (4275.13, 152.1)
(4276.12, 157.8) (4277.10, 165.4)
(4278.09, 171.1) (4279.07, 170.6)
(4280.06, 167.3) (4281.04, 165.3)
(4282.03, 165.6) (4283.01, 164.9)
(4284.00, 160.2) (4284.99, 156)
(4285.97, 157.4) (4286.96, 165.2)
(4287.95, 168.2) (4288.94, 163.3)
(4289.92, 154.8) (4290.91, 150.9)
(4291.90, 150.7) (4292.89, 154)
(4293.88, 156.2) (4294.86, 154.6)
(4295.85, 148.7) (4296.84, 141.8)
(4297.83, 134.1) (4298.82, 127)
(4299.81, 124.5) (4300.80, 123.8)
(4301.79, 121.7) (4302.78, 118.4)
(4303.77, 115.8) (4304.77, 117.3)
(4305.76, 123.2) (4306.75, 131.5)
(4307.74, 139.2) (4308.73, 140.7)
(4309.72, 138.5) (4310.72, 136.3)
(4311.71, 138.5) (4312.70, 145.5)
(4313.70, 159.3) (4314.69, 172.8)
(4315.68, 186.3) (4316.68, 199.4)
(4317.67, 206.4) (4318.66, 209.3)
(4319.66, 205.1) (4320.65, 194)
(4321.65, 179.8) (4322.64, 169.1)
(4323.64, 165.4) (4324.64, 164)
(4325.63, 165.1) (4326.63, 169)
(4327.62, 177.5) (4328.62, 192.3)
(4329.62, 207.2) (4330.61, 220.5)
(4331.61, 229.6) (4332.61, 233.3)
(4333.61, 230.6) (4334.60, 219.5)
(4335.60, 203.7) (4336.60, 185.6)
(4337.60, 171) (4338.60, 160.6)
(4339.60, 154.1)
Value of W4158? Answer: 150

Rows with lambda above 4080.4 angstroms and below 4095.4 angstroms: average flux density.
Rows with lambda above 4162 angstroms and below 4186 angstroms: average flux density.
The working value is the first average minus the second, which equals 27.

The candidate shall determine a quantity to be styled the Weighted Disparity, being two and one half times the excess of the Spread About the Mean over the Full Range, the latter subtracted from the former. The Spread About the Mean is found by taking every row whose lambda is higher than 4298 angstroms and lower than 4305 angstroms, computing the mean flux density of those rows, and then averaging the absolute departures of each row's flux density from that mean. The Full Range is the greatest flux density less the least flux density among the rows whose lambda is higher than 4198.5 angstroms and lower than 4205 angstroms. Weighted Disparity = -10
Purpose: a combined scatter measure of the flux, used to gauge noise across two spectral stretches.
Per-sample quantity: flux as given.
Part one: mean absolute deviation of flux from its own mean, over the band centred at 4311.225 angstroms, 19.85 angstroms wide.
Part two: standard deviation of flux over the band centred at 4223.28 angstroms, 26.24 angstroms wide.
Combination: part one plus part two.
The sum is 43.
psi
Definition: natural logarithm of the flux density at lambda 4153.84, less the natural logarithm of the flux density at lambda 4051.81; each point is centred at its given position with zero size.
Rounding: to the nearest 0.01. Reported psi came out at -0.13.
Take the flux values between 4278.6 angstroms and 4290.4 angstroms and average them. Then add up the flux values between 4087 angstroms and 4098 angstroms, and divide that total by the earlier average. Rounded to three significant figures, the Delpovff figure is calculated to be 12.7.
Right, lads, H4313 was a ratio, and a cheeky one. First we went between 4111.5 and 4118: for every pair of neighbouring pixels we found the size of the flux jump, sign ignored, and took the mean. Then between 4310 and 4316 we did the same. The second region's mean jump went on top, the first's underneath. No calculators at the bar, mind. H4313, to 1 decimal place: 3.1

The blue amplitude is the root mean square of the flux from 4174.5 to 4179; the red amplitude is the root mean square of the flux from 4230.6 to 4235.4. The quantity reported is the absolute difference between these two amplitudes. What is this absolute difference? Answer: 46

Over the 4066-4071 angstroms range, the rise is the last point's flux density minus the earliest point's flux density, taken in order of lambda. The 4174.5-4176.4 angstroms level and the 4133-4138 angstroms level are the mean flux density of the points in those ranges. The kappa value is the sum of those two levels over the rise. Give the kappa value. 12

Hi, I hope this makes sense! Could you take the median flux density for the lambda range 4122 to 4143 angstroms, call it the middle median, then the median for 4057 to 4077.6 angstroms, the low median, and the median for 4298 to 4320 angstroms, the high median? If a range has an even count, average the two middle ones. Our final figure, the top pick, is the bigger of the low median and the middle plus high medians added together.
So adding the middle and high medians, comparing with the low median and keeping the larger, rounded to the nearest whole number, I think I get 293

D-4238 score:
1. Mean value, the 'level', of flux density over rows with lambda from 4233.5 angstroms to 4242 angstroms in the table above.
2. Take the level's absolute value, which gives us 186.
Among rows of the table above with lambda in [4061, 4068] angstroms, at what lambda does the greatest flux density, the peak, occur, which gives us 4067.71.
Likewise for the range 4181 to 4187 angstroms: 4183.59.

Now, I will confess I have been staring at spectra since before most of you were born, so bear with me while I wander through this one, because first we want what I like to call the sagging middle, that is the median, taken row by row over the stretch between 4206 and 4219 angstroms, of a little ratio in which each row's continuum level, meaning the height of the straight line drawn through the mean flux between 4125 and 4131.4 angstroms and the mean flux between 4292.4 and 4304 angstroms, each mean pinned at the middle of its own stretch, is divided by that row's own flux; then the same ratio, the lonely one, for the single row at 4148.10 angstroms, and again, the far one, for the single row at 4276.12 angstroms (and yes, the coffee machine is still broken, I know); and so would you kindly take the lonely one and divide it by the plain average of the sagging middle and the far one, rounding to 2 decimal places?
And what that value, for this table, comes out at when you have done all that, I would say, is 1.03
